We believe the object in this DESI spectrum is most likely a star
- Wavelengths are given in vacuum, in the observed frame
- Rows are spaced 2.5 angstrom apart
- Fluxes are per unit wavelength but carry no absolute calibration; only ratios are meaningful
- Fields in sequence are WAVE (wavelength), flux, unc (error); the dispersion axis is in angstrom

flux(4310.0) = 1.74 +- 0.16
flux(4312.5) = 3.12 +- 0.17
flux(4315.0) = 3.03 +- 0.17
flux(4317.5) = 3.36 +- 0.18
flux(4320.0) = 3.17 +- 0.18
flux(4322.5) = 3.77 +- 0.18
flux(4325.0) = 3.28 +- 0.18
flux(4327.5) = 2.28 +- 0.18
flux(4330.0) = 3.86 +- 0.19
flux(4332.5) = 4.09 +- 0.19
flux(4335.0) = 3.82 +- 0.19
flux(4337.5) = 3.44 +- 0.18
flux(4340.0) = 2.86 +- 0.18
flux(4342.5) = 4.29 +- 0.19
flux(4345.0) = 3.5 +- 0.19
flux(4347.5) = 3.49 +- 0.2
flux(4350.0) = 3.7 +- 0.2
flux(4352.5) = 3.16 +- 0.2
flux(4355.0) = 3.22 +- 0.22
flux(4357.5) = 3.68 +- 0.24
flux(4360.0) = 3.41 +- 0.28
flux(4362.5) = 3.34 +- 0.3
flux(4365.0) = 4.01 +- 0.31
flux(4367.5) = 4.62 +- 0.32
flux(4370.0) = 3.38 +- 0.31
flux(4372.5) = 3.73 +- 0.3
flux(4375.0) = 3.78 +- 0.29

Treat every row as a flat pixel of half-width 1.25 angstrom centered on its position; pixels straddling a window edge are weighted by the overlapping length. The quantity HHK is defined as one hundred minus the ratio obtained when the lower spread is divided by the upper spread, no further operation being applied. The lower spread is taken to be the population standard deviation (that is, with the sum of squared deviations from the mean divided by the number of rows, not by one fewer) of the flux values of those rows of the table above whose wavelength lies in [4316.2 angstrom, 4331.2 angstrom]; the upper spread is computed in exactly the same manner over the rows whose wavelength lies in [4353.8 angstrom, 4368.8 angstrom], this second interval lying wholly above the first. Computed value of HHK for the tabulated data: 98.9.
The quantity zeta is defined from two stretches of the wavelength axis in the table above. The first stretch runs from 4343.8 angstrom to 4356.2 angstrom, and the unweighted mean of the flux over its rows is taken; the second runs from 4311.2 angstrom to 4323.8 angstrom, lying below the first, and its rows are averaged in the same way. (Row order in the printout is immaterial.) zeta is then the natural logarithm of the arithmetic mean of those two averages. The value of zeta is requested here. 1.21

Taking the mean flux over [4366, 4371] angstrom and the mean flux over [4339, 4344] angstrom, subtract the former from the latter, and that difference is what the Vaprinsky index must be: -0.42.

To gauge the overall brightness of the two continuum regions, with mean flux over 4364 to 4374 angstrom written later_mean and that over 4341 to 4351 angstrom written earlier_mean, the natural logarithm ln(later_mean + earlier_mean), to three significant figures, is 2.04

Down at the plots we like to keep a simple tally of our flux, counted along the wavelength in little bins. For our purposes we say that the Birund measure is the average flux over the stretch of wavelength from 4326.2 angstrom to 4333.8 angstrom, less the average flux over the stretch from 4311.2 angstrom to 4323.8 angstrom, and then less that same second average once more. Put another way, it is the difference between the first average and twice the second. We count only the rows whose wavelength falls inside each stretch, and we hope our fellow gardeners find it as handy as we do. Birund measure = -3.2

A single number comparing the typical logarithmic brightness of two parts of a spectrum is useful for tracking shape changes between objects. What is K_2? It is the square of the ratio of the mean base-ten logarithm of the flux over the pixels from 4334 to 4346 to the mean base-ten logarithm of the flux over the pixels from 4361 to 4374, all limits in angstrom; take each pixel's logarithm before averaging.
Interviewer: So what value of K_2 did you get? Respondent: 0.91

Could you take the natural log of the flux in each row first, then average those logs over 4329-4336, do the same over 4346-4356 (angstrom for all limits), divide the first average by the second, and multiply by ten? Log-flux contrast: 11.2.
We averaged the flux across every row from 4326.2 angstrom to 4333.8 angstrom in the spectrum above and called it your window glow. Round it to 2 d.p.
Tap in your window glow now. 3.41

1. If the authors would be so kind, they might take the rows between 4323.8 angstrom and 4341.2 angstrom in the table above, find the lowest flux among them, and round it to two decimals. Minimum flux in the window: 2.28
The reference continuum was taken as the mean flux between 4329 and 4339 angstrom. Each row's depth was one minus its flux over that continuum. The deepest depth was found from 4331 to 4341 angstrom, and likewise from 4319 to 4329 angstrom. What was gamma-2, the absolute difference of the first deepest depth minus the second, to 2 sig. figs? 0.15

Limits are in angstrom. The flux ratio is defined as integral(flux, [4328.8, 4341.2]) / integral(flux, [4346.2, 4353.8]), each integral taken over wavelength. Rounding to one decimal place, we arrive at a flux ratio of 1.7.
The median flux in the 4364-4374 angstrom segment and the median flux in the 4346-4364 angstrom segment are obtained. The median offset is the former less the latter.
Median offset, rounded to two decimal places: 0.46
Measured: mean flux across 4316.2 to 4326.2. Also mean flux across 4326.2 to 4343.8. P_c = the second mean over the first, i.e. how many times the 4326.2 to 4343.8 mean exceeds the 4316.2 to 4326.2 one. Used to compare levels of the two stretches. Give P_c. 1.04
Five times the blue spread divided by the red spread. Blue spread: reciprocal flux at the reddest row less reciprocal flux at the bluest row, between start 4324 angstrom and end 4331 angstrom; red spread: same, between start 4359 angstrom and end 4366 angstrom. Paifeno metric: 5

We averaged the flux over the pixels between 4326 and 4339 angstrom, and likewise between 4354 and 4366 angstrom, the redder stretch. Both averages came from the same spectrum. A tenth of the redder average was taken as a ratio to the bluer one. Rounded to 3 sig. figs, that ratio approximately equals 0.101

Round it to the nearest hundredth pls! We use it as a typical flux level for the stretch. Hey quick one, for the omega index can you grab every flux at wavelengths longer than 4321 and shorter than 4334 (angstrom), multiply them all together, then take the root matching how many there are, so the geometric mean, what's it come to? 3.39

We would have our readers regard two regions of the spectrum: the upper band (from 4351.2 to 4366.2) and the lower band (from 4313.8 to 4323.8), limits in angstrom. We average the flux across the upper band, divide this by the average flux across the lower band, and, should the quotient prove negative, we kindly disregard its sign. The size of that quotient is 1.041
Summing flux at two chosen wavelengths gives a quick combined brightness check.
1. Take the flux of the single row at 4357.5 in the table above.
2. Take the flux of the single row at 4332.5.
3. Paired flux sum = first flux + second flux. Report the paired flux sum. 7.77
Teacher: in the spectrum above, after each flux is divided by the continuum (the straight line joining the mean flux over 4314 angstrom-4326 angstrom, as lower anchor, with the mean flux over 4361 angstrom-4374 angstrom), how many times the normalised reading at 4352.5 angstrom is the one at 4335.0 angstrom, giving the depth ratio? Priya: 1.27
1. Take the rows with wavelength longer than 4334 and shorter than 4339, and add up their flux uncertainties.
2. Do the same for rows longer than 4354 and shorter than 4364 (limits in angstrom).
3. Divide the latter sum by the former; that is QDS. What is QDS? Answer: 2.8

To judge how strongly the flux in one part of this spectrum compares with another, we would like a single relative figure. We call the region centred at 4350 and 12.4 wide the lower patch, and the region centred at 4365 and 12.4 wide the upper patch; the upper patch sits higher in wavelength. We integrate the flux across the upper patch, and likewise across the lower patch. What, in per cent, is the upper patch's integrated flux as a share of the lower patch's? 110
